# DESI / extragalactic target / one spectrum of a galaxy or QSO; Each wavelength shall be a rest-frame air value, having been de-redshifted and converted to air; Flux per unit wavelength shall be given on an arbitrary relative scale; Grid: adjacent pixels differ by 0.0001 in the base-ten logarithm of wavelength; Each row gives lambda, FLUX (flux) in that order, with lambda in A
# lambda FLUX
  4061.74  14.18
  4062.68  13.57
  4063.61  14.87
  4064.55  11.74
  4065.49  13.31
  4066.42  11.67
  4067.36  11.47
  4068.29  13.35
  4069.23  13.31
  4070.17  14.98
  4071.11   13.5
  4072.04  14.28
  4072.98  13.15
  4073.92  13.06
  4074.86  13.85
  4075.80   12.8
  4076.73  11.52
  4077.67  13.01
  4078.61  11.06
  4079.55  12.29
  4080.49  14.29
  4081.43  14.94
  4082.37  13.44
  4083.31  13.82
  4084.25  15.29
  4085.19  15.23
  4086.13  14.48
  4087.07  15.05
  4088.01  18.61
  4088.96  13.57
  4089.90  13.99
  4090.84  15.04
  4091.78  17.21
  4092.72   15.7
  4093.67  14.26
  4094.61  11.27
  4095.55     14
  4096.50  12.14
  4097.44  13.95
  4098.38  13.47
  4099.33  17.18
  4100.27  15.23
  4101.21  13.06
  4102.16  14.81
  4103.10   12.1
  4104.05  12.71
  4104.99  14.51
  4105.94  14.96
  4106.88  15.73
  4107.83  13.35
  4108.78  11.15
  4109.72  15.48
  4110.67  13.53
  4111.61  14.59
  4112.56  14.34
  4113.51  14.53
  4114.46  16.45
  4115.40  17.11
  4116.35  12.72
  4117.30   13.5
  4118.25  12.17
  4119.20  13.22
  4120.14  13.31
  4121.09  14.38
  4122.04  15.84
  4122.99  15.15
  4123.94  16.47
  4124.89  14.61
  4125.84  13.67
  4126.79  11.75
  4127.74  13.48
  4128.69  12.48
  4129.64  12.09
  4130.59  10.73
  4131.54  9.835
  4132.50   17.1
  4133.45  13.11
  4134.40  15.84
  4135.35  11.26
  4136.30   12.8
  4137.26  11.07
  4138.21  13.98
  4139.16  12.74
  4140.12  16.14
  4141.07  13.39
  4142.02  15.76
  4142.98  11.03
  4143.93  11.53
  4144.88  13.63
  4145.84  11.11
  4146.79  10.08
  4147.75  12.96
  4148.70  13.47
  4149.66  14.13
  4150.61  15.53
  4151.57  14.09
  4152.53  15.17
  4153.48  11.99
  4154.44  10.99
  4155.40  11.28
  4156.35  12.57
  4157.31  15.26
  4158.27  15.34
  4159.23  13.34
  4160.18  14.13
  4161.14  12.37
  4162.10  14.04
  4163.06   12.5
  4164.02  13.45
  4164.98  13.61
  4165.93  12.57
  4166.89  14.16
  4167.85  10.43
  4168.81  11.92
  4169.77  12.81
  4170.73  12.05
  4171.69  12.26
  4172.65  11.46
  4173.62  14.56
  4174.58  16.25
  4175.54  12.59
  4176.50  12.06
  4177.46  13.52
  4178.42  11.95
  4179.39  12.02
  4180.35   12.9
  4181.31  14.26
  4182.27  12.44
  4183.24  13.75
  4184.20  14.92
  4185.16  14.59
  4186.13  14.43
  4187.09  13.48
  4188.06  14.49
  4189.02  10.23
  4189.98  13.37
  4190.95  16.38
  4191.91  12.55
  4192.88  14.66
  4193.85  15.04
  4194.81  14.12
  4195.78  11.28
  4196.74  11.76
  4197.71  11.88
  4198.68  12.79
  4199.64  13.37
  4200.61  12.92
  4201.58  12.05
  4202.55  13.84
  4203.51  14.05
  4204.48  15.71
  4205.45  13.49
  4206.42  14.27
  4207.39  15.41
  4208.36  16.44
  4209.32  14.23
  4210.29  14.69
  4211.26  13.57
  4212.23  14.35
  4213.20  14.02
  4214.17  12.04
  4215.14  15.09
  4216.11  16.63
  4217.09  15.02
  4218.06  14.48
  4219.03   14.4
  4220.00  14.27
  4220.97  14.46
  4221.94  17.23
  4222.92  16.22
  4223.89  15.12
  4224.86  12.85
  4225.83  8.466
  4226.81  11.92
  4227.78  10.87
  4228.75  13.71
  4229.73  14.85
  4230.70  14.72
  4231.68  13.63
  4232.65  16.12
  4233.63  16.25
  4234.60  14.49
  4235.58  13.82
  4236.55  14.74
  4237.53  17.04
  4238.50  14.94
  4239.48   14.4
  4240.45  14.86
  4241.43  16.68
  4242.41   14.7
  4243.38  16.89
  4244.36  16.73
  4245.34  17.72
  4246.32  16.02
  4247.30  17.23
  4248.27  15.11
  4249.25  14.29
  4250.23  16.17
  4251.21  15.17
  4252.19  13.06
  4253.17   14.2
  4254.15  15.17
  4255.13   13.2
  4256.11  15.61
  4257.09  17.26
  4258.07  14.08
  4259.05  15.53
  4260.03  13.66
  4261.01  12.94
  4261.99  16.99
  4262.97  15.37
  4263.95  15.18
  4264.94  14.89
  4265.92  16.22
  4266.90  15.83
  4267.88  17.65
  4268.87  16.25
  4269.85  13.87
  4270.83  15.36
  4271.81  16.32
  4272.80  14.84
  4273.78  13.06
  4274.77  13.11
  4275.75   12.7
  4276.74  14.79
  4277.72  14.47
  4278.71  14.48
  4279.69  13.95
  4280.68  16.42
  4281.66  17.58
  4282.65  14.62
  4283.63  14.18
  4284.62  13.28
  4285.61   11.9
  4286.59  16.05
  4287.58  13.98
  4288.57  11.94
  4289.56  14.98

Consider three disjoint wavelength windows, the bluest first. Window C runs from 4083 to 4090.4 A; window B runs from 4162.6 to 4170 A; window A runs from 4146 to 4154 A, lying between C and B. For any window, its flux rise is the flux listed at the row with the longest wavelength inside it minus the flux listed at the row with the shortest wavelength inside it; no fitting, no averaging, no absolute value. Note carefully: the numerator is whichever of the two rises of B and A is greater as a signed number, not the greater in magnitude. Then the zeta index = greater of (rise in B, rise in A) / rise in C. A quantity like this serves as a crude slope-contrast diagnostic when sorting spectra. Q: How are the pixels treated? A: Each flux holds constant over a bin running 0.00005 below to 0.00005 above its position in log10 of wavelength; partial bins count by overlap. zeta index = 11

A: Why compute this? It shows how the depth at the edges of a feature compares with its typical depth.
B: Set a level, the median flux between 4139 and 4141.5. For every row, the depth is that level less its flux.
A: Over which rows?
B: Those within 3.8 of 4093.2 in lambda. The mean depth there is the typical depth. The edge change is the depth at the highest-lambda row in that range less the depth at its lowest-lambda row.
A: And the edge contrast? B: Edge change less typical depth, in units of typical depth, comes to -3.3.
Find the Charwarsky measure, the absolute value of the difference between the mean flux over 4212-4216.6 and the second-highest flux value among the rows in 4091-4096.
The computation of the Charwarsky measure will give 1.3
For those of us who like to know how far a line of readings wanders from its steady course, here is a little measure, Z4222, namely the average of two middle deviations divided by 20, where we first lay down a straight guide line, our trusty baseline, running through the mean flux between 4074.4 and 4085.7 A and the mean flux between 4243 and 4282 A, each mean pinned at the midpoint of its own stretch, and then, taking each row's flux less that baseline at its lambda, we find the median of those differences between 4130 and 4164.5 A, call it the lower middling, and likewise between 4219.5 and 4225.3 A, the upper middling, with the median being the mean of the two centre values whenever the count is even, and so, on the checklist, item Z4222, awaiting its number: -0.023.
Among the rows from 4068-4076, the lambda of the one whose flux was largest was 4070.17 A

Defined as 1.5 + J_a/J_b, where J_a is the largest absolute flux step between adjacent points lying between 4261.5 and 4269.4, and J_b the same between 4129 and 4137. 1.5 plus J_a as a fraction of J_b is 1.8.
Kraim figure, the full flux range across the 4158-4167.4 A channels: 3.0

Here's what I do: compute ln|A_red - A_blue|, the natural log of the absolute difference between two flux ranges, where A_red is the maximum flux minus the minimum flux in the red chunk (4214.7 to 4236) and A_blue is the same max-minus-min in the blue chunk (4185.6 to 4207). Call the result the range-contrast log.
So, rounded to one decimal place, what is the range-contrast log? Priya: 1.0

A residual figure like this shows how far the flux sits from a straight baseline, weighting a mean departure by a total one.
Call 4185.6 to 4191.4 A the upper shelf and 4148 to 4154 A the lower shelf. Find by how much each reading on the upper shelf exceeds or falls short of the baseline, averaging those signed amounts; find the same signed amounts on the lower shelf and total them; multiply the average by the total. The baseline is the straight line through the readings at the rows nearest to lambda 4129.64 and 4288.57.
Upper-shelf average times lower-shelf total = 20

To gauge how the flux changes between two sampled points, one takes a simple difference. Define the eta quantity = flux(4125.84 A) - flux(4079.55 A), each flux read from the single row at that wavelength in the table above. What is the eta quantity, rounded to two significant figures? 1.4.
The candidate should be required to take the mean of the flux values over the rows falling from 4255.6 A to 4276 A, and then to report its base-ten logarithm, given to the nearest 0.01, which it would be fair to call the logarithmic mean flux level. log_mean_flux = 1.18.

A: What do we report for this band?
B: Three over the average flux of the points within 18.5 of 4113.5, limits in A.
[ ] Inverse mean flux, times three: 0.217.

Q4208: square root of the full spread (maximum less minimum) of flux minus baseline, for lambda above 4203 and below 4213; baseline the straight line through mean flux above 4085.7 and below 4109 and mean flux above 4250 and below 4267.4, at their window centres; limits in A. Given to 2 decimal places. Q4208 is 1.71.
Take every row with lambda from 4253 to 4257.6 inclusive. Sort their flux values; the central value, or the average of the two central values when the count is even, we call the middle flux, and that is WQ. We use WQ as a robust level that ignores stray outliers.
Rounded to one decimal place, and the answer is 15.2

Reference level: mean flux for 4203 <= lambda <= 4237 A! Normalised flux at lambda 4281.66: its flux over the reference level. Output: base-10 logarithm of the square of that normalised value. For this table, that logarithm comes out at 0.18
